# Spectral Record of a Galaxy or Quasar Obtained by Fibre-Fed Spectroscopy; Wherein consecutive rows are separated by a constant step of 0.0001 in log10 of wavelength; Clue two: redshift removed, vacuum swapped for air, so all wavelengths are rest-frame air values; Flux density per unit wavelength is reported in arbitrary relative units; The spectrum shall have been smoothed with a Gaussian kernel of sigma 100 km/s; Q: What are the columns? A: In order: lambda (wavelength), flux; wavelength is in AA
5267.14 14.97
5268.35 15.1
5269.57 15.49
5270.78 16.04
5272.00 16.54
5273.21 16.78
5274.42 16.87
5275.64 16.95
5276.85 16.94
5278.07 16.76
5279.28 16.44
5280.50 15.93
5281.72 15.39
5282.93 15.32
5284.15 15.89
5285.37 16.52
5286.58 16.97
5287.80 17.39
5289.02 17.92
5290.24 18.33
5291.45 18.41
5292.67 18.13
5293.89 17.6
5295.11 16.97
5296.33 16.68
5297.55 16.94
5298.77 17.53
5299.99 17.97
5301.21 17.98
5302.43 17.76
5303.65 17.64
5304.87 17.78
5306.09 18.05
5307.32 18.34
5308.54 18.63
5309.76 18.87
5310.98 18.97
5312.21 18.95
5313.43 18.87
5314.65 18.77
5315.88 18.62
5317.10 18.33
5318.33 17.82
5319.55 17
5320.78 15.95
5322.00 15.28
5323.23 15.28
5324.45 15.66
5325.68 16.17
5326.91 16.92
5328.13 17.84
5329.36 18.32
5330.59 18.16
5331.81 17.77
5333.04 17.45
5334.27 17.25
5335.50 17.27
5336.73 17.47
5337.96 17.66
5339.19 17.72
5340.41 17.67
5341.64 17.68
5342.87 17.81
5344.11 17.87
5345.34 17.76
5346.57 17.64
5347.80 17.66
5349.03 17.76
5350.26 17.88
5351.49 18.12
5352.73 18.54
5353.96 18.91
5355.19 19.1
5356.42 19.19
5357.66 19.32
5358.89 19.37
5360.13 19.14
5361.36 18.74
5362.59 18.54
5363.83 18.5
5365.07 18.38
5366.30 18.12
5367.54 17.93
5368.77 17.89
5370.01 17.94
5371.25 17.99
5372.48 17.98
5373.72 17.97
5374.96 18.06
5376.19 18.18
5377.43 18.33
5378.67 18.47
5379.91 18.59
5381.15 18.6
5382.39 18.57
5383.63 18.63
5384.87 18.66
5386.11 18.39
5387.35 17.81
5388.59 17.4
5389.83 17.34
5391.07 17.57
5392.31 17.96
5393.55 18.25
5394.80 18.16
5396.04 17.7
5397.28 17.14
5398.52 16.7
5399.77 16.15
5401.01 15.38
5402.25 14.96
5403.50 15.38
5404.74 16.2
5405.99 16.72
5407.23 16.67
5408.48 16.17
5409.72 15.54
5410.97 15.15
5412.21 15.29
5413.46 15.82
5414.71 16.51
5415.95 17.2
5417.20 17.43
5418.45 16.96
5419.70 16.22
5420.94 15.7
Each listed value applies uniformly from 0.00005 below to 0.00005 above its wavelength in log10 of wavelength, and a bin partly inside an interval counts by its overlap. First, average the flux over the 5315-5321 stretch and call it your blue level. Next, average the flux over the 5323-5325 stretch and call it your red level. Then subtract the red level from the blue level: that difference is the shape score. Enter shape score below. 2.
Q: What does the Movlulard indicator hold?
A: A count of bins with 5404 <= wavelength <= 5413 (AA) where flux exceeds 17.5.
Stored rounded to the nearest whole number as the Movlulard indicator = 0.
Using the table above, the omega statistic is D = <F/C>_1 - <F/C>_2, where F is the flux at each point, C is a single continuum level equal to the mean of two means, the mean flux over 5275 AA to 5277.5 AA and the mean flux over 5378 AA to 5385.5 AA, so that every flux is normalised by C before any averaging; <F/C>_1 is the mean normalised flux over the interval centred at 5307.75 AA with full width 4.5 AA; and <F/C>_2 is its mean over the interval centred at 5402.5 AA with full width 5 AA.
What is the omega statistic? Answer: 0.17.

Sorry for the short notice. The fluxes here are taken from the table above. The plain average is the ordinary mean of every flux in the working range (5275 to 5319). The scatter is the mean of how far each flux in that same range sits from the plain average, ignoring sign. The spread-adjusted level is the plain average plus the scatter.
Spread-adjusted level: 18.4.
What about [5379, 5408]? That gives 18.3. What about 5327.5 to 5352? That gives 17.9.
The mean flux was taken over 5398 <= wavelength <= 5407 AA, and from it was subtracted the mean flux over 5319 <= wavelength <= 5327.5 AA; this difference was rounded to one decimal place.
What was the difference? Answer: -0.1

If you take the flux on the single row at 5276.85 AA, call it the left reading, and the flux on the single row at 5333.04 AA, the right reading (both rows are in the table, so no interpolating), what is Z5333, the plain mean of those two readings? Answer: 17.2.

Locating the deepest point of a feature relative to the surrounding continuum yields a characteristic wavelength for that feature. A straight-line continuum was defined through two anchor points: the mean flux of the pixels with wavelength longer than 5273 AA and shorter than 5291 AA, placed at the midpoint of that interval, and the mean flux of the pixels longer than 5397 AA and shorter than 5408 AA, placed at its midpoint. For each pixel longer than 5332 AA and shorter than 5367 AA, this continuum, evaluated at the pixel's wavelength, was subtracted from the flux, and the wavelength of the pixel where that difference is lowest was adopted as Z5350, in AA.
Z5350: 5334.27 AA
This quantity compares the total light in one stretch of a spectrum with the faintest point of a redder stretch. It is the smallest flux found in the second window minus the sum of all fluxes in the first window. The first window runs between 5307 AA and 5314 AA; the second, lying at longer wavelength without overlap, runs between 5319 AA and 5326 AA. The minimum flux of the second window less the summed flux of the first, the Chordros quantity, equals -97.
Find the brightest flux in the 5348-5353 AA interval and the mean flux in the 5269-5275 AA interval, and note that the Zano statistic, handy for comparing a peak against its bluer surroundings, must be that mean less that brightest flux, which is -2.2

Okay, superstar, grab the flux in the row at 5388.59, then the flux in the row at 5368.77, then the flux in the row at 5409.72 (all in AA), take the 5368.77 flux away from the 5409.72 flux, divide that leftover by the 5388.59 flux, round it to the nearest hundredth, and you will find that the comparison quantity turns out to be -0.14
